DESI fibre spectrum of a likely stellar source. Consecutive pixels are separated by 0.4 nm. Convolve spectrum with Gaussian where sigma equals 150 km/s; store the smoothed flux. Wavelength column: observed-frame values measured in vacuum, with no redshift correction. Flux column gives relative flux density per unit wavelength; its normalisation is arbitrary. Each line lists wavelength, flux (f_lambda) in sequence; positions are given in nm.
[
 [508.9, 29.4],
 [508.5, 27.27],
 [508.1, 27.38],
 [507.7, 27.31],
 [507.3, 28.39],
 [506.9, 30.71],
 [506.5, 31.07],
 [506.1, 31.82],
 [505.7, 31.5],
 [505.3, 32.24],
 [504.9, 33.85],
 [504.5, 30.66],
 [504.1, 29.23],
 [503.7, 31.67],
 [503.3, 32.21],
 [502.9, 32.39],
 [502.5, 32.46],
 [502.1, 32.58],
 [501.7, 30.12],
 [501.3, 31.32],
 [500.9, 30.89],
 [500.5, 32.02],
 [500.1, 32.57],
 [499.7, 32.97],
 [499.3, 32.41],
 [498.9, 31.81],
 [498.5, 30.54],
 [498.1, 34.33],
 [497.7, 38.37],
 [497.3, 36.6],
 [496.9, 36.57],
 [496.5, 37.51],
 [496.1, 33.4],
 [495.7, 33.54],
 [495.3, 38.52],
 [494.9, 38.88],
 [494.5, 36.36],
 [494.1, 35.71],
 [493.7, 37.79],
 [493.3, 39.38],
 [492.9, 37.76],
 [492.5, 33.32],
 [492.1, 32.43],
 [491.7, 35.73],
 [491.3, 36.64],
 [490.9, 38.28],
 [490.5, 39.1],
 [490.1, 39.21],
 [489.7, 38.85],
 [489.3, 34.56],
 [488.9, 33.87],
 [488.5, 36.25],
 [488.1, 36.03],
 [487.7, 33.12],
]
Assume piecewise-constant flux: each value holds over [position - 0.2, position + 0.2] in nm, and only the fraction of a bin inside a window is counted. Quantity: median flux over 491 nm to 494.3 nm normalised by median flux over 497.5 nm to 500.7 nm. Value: 1.11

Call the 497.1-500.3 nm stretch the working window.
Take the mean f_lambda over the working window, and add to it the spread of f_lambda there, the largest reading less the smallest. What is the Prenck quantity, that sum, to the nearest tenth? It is 41.5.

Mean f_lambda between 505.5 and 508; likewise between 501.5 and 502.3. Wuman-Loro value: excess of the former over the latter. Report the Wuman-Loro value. -1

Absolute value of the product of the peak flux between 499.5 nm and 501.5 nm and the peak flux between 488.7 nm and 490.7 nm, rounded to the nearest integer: 1293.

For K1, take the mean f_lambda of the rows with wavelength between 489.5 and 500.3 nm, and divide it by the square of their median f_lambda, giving 0.0268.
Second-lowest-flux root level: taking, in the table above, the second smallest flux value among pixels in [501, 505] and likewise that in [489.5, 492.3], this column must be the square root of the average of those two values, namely 5.74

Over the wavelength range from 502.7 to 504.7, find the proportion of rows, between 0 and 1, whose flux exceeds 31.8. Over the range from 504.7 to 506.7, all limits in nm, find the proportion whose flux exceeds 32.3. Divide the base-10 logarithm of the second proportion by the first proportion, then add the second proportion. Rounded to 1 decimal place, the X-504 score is -1.5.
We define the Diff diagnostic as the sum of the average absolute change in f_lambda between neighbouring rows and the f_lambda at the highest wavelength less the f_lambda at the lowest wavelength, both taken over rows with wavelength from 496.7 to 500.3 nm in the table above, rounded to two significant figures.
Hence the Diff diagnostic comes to -2.4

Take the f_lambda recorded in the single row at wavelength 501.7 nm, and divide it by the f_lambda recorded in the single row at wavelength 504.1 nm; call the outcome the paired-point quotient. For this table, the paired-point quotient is 1.030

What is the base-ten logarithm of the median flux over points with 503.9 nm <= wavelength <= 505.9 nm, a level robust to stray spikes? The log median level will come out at 1.50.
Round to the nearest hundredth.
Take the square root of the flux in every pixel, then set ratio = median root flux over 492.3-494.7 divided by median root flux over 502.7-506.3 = 1.08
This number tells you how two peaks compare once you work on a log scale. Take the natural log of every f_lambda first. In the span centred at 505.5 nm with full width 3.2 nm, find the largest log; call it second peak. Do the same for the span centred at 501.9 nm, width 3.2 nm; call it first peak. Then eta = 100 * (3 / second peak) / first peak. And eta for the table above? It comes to 24.45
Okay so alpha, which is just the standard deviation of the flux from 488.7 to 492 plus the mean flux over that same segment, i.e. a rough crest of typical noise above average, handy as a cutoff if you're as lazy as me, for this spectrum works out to 39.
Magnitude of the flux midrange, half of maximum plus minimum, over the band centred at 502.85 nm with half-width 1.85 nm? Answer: -3.73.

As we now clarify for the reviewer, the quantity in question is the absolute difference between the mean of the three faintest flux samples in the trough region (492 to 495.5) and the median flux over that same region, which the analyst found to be 3.9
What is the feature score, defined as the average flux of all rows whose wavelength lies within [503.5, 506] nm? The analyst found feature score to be 31.5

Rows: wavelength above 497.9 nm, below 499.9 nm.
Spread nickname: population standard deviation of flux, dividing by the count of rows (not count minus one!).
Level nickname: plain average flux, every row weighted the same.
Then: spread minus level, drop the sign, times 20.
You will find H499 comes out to 623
